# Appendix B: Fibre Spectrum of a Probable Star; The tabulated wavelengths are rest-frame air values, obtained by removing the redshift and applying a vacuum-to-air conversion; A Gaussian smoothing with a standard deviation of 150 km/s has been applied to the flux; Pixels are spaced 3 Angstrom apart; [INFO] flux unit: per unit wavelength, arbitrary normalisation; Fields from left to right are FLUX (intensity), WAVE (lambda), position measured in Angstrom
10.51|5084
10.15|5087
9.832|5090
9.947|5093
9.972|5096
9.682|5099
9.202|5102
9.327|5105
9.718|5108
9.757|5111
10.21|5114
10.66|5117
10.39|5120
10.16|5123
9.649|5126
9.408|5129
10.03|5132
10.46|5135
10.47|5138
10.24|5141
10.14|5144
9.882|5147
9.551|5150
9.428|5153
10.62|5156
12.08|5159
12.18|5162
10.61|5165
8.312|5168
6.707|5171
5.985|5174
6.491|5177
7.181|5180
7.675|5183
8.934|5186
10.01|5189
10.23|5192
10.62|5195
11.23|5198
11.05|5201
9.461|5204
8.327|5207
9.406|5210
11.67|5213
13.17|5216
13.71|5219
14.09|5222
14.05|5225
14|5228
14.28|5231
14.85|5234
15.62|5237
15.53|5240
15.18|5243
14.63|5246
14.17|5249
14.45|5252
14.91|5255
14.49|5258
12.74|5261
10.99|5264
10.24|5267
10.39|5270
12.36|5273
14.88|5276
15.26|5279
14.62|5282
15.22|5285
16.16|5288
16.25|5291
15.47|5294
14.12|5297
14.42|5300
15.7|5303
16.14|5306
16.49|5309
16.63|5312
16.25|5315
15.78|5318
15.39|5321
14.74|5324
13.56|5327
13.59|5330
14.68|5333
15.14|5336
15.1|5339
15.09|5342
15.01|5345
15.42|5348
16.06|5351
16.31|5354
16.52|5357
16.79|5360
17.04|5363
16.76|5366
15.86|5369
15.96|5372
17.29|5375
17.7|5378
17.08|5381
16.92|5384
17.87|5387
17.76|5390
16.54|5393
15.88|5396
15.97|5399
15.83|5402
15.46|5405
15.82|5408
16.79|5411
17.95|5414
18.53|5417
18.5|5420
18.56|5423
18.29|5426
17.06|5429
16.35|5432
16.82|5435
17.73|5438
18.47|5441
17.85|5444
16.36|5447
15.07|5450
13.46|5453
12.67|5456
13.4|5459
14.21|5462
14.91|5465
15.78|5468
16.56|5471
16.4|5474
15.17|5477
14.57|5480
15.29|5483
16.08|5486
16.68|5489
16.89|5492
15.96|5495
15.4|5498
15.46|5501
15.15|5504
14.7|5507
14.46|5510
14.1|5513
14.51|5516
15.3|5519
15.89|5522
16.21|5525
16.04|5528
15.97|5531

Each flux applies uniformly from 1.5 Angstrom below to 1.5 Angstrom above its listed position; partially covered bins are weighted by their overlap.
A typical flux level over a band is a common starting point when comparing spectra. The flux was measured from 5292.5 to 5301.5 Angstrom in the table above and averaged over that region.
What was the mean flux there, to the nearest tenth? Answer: 14.7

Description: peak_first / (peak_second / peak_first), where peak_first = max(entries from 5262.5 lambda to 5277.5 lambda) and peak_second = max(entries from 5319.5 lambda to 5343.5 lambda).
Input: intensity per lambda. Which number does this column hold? 14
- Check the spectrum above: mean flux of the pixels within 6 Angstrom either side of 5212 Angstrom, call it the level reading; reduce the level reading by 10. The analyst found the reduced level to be 1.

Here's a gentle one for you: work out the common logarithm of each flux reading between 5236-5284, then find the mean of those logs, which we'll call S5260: 1.135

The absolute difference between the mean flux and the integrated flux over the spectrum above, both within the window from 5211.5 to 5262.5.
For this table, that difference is 710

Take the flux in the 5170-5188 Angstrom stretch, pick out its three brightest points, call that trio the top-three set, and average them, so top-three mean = 7.9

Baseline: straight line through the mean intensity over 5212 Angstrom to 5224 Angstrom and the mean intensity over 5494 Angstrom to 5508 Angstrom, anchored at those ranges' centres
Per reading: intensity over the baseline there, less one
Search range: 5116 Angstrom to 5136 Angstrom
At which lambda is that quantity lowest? 5129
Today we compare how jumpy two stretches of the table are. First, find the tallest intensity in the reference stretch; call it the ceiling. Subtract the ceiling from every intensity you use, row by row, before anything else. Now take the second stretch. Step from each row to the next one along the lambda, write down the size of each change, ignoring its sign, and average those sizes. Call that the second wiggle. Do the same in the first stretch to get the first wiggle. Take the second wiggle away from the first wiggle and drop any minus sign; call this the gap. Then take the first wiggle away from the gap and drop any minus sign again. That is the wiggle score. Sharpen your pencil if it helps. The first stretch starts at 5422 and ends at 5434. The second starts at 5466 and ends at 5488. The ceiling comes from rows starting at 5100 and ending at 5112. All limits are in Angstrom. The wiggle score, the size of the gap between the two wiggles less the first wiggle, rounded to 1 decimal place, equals 0.7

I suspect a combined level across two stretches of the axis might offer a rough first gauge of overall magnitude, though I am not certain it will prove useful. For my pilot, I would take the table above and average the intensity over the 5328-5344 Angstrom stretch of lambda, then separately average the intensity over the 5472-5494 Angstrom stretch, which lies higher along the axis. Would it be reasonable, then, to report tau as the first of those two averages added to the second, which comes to 30.6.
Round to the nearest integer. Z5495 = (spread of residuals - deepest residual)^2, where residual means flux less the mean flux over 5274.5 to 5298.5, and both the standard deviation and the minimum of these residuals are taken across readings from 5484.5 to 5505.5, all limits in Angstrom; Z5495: 1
